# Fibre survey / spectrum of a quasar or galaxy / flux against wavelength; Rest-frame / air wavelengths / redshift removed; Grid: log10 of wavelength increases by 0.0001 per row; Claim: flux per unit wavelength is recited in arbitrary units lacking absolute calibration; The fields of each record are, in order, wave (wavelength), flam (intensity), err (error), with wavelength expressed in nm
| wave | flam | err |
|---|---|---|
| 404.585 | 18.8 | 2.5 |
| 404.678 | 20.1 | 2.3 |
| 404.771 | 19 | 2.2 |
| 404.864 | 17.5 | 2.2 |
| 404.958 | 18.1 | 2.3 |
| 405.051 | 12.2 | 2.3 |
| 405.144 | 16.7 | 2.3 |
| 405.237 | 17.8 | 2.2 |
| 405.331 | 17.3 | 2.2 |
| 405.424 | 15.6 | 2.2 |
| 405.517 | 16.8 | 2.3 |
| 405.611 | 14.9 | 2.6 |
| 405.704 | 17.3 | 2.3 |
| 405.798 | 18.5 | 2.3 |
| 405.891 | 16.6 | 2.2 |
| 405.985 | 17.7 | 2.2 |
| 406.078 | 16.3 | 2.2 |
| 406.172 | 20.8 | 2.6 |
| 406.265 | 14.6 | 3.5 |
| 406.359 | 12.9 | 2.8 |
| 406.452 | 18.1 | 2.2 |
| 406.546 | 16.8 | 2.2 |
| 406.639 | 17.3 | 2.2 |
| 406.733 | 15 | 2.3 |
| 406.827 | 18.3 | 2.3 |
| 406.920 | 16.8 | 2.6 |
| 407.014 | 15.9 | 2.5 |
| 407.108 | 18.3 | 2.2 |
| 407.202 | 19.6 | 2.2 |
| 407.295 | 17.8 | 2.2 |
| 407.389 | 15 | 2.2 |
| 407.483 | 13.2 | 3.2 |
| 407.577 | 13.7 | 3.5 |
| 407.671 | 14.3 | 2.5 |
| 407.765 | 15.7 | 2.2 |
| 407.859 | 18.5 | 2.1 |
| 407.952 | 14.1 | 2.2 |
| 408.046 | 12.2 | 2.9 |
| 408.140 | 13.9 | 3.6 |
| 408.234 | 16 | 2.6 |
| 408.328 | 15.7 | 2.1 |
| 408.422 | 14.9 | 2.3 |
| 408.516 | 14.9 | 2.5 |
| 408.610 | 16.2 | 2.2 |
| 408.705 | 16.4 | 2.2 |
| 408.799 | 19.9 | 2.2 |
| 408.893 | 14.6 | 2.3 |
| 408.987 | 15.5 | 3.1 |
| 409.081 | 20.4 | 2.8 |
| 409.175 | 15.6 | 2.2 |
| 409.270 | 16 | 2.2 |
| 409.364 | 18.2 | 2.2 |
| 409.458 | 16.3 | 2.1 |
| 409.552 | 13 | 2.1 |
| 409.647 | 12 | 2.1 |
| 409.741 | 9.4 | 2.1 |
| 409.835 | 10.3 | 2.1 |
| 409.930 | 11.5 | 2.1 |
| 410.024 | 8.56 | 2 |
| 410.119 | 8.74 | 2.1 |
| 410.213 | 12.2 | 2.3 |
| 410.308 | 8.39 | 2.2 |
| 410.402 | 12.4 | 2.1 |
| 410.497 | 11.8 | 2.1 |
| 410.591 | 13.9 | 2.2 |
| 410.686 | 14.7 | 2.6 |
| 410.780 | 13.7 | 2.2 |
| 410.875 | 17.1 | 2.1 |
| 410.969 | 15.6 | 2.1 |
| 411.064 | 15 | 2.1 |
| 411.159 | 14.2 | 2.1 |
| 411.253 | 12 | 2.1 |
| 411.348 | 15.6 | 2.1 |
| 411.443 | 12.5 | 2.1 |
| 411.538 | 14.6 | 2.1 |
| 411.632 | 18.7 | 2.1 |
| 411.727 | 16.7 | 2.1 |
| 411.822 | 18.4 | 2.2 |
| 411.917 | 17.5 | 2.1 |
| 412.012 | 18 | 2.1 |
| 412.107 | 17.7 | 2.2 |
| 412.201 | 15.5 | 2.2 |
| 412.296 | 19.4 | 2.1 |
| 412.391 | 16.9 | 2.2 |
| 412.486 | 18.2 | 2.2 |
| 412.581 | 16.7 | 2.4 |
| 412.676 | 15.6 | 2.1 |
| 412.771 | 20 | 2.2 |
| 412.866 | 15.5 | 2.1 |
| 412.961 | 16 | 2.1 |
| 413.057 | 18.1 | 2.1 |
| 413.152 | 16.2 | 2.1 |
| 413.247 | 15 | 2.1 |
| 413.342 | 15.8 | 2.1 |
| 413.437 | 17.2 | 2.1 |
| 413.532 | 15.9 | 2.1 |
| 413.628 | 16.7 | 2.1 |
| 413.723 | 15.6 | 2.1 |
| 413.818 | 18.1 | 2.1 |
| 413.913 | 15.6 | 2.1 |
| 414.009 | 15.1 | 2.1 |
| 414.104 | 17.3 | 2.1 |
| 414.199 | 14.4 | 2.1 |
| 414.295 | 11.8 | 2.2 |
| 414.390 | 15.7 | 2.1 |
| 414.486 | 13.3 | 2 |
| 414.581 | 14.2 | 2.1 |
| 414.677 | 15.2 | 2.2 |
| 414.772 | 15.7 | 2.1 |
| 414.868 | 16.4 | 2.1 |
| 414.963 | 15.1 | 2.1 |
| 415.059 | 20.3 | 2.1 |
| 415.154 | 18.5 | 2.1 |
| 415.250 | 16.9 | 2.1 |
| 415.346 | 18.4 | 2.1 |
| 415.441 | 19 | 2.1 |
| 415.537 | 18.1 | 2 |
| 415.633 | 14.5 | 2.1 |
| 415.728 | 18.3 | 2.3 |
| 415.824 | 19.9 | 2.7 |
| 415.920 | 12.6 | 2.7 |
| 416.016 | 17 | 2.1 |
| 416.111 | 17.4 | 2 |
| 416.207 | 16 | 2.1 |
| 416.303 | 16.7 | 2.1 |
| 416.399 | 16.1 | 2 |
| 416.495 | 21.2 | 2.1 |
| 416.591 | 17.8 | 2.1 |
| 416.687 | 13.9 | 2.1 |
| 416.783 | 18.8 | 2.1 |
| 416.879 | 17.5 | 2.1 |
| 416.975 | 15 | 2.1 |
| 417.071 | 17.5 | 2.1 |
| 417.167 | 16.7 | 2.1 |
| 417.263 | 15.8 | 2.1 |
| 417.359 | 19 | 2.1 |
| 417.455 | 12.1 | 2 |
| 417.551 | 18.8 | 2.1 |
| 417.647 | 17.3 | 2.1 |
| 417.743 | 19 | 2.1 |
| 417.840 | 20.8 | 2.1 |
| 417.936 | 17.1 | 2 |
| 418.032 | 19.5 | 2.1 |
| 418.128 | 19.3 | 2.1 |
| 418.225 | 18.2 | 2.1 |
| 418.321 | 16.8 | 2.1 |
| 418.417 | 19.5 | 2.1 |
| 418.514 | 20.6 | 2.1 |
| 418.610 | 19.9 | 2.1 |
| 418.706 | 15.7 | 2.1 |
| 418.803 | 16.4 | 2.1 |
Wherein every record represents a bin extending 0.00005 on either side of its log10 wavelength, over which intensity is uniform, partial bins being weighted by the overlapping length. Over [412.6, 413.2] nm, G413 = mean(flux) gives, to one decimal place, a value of 16.9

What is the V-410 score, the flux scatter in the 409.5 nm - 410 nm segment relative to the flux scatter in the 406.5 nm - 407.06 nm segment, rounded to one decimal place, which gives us 1.2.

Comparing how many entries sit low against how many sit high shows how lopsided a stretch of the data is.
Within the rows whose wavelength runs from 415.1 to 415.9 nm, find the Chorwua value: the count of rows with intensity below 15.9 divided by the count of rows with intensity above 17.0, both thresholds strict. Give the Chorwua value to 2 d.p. 0.17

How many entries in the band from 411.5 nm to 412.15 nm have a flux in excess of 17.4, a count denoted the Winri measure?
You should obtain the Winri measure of 5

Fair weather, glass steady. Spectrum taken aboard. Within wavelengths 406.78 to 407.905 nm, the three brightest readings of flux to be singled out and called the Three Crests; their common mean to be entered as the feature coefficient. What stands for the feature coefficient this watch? 18.8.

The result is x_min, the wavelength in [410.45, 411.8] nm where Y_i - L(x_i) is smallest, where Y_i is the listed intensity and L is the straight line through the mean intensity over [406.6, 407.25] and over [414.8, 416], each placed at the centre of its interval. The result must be 410.497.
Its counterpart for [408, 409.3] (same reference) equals 408.046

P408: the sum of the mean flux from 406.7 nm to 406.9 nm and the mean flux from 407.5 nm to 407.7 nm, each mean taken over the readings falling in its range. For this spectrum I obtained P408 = 30.6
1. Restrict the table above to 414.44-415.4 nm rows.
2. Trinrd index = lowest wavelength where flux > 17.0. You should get 415.059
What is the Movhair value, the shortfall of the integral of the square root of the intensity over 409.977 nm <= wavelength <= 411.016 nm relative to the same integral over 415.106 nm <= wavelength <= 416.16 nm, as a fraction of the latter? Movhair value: 0.17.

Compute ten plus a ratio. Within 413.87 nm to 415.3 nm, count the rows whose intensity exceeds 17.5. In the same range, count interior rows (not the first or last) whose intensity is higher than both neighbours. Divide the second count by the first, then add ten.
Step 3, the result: 12.0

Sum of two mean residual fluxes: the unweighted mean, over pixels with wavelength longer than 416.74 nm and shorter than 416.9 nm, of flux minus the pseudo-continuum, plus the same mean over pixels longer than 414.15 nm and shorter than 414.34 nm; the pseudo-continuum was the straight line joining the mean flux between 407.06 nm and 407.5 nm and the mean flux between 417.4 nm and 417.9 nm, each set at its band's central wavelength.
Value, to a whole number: -4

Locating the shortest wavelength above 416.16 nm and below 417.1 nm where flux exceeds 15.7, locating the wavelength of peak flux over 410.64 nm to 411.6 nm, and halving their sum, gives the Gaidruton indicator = 413.54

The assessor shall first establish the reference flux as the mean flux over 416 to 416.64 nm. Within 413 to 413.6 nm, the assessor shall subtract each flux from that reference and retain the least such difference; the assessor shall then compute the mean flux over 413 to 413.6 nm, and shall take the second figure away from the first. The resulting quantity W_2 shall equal -17.0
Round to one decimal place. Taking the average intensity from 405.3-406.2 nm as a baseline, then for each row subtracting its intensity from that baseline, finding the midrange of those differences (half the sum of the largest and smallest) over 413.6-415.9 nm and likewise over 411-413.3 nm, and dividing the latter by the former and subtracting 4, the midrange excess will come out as -3.0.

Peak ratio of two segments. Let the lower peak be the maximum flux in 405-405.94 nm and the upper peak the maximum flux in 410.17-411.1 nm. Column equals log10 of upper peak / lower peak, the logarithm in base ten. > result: -0.034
